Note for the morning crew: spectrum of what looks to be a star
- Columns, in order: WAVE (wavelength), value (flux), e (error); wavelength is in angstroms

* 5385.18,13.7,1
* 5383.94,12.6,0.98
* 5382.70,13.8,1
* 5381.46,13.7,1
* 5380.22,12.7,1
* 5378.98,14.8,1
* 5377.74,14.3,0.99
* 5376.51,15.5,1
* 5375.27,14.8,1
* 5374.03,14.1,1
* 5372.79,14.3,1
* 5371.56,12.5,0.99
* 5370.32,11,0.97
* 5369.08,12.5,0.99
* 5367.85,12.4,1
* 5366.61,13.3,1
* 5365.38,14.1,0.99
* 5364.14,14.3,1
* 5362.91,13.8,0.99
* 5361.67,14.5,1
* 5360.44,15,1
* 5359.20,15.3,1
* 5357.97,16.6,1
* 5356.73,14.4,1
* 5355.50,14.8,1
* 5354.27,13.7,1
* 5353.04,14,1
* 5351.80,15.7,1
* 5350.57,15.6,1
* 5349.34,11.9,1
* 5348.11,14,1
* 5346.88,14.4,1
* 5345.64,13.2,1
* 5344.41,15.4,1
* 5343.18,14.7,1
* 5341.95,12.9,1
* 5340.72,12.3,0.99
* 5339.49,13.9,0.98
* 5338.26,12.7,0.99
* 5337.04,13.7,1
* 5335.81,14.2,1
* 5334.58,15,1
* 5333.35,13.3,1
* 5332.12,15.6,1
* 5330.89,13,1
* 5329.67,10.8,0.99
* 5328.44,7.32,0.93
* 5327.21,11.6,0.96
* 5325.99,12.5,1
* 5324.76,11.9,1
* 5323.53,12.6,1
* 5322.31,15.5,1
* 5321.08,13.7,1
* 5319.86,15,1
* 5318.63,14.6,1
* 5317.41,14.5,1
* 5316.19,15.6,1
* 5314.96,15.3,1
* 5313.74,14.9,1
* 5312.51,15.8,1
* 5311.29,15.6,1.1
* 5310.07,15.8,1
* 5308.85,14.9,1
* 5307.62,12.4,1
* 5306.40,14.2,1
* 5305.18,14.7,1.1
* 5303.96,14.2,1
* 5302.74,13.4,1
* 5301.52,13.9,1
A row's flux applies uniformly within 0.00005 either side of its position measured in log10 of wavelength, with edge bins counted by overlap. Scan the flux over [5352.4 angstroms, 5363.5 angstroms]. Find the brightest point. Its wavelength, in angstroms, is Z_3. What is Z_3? 5357.97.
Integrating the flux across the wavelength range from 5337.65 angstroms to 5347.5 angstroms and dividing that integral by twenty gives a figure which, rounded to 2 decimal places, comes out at 6.74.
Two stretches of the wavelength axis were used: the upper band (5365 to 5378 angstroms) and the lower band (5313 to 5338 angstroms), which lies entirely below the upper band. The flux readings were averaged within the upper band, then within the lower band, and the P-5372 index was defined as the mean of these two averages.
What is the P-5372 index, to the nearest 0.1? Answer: 13.5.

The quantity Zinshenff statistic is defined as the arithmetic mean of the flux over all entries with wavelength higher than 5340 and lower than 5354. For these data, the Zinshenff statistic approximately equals 14.0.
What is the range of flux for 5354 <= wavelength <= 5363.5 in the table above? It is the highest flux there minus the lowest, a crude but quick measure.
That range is 2.9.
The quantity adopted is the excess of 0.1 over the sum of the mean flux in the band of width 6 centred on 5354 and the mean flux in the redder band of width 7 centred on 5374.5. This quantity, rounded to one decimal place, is -28.7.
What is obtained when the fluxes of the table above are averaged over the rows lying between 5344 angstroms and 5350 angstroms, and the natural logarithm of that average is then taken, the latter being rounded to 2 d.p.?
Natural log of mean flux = 2.62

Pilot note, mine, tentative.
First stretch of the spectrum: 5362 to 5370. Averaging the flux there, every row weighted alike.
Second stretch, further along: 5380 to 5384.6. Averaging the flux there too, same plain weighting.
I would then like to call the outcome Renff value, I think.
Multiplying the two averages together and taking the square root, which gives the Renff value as 13.3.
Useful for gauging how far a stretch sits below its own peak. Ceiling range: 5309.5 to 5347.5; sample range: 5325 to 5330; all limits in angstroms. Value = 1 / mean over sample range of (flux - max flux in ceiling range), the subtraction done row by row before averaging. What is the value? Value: -0.2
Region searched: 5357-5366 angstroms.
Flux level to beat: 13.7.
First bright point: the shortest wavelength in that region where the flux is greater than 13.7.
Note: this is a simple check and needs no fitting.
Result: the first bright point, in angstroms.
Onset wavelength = 5357.97 angstroms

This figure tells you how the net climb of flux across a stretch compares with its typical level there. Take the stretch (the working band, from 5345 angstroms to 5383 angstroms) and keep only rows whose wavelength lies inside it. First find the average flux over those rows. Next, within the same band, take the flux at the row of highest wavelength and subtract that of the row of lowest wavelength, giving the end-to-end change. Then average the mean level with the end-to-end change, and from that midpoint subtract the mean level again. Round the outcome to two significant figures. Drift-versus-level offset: -6.7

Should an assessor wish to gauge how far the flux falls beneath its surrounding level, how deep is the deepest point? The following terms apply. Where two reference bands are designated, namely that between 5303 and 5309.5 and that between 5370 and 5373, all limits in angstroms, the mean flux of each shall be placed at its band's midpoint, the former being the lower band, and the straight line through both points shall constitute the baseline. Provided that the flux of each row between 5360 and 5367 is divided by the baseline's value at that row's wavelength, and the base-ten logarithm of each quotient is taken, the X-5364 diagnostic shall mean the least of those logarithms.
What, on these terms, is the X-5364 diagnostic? 0.02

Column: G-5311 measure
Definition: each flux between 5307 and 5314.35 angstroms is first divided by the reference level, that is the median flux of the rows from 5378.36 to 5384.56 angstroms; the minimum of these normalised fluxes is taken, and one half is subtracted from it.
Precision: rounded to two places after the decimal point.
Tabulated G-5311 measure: 0.41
